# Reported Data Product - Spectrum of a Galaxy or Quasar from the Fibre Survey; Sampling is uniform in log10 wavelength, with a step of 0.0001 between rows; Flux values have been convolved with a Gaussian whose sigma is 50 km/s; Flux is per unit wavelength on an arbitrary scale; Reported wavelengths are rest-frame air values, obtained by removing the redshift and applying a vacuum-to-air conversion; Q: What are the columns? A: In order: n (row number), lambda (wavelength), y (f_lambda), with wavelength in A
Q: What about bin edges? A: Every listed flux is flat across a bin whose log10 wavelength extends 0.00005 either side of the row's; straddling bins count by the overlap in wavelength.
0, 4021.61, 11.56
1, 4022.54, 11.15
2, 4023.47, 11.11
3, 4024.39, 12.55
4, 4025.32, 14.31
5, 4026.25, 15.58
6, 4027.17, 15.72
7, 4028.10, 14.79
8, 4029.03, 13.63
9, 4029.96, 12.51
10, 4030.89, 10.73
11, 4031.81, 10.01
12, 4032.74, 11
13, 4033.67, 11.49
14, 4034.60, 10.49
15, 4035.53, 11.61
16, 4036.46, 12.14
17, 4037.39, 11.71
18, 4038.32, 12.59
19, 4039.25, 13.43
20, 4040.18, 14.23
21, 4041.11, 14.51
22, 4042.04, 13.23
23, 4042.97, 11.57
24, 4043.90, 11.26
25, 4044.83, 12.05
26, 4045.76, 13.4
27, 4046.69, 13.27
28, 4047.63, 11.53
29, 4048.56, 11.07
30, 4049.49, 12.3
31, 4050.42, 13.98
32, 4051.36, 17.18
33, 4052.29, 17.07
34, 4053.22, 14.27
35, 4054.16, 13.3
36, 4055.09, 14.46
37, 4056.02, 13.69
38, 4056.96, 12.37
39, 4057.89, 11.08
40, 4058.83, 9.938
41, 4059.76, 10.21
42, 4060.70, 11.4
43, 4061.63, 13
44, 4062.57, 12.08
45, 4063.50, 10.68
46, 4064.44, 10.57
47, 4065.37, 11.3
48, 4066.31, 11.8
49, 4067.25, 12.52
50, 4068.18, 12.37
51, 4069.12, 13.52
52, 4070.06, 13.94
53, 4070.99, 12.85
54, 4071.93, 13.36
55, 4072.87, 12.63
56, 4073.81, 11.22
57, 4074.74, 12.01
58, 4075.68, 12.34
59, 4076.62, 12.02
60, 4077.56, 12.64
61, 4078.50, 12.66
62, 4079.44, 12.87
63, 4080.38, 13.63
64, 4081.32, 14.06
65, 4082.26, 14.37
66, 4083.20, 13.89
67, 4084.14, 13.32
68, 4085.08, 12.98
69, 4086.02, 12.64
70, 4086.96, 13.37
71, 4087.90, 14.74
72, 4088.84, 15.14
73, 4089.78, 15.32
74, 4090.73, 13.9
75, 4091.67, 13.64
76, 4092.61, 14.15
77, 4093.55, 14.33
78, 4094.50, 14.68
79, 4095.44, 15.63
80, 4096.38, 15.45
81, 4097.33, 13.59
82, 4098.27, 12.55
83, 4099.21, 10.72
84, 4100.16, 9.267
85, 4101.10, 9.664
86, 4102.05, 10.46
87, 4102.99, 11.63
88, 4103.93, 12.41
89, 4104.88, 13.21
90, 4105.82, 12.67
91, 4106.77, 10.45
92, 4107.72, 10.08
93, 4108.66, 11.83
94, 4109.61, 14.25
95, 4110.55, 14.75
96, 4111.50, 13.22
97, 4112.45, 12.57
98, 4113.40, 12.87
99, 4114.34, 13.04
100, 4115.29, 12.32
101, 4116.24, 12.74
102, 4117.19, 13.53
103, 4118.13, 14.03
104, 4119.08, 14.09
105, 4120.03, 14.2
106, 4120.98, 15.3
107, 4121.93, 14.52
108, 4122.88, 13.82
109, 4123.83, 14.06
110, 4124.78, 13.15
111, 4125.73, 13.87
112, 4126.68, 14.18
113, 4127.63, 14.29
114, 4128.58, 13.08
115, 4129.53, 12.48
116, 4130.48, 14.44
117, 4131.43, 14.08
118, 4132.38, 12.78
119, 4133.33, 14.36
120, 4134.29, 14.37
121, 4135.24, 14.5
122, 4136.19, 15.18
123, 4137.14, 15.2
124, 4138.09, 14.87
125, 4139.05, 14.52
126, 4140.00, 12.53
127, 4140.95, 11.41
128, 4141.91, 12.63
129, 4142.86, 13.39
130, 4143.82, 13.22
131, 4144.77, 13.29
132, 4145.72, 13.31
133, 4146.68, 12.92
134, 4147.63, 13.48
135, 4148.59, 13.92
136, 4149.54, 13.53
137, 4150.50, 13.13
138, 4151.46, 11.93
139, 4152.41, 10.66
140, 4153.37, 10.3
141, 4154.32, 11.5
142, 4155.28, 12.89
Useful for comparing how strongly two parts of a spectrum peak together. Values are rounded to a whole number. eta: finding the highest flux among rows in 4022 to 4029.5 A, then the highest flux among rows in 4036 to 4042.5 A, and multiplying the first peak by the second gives 228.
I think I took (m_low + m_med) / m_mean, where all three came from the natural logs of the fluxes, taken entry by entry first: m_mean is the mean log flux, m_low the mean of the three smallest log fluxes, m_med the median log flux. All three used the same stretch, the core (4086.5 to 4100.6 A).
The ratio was 1.92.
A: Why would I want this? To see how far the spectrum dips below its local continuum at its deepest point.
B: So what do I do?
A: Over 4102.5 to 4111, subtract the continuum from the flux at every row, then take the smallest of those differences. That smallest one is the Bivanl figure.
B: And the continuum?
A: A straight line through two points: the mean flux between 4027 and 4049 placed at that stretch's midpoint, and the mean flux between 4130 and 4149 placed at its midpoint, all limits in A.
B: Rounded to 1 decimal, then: -3.2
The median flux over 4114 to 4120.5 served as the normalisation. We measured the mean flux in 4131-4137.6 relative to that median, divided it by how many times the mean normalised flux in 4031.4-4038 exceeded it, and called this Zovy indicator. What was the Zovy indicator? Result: 1.36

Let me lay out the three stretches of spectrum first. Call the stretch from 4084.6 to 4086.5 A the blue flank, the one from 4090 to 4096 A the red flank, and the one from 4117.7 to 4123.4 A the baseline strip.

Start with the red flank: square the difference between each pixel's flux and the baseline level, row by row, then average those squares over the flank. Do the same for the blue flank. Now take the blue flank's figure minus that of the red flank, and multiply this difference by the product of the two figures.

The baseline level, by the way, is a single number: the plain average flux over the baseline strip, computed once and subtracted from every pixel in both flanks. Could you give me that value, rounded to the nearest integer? 2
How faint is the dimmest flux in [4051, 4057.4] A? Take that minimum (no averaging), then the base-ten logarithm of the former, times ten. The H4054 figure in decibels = 10.9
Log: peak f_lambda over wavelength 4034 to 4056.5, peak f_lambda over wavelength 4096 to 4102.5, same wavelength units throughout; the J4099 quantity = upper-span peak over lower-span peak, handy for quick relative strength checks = 0.90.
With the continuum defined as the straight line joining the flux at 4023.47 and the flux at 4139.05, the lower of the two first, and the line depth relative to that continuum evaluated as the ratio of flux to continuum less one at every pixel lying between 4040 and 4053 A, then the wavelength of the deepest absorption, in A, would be 4048.56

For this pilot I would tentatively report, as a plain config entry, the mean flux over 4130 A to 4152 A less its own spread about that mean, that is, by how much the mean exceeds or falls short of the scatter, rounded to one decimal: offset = 12.6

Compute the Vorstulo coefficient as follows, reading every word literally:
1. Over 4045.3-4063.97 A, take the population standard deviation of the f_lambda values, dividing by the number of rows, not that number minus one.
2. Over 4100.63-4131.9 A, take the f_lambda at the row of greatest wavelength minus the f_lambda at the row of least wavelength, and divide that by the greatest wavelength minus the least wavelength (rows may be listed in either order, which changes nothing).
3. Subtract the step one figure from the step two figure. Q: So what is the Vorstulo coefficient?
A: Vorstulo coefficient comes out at -1.8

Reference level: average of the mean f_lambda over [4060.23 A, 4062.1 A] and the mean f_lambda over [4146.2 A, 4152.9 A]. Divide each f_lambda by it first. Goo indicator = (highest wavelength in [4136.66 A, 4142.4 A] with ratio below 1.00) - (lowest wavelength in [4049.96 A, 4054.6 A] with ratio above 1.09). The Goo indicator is 90.5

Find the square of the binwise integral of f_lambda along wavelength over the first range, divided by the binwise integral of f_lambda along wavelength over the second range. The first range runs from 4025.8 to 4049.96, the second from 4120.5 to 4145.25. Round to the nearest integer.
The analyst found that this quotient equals 268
